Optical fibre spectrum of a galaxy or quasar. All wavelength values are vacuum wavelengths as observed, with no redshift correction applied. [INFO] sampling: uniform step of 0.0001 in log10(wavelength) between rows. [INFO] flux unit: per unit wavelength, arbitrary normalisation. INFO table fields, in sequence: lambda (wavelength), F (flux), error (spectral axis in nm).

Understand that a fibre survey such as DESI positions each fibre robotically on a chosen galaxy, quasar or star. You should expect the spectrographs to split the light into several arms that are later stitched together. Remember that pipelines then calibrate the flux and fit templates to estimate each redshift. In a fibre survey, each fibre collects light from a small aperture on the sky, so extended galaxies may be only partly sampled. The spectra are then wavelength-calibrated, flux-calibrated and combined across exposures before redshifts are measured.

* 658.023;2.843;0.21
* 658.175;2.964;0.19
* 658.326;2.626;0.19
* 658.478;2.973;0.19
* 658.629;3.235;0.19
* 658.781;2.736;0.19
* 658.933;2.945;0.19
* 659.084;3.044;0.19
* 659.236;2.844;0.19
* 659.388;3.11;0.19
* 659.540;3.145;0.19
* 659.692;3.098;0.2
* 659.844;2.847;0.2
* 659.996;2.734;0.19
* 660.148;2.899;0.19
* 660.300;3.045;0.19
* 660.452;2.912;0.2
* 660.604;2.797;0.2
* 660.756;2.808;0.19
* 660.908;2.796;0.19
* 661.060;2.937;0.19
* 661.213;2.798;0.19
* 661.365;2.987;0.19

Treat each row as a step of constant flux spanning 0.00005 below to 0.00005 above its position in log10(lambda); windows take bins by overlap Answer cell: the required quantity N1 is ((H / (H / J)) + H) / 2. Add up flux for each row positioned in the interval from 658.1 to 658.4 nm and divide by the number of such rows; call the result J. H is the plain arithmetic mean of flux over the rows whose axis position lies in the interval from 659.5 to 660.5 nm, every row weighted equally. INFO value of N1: 2.87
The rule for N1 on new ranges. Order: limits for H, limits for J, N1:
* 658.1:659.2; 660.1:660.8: 2.91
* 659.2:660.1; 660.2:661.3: 2.92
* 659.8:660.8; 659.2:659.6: 2.95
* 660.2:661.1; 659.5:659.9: 2.96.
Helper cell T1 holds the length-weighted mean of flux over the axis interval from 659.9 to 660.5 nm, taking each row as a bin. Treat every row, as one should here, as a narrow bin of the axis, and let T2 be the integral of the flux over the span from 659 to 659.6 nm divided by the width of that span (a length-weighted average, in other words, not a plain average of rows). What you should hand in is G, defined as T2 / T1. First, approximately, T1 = 2.90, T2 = 3.03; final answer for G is 1.05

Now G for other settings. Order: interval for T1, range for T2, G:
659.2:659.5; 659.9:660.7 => 0.95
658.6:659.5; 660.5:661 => 0.95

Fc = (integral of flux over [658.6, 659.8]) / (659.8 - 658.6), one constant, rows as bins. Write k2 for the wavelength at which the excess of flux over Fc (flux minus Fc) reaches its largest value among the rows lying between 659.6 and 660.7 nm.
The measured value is 659.692 nm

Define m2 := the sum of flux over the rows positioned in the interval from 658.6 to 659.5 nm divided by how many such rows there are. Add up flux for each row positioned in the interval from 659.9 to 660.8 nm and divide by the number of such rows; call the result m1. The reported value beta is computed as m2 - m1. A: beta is 0.12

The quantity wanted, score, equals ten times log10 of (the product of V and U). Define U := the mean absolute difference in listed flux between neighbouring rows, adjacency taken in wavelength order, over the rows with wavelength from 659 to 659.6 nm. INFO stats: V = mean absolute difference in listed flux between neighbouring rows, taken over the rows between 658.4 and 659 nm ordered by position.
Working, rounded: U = 0.17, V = 0.32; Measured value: -12.7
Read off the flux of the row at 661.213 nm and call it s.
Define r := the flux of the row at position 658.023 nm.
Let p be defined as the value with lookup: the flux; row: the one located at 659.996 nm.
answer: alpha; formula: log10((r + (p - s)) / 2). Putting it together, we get 0.143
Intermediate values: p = 2.734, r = 2.843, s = 2.798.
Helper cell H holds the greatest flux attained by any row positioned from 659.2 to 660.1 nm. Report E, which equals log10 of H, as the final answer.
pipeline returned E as 0.498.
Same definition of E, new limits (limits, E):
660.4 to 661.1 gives 0.468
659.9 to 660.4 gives 0.484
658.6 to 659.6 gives 0.510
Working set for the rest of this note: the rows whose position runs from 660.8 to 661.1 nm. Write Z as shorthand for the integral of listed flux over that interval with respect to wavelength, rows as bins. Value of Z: 0.857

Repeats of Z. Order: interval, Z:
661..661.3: 0.859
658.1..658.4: 0.840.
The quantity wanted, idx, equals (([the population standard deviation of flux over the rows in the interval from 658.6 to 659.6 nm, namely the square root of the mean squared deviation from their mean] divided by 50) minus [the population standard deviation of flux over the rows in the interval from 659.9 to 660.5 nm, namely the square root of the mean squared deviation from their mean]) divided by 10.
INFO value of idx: -0.011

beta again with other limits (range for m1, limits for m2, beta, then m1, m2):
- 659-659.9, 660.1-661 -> -0.14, 3.01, 2.88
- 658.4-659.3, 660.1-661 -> -0.09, 2.96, 2.88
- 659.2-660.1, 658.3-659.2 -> -0.04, 2.96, 2.93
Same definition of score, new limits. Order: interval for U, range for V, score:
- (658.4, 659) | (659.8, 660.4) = -13.4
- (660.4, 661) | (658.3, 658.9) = -17.7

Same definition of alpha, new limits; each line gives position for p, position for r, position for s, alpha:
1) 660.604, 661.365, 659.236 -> 0.167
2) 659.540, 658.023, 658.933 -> 0.182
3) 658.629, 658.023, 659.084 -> 0.181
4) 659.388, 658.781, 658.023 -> 0.177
